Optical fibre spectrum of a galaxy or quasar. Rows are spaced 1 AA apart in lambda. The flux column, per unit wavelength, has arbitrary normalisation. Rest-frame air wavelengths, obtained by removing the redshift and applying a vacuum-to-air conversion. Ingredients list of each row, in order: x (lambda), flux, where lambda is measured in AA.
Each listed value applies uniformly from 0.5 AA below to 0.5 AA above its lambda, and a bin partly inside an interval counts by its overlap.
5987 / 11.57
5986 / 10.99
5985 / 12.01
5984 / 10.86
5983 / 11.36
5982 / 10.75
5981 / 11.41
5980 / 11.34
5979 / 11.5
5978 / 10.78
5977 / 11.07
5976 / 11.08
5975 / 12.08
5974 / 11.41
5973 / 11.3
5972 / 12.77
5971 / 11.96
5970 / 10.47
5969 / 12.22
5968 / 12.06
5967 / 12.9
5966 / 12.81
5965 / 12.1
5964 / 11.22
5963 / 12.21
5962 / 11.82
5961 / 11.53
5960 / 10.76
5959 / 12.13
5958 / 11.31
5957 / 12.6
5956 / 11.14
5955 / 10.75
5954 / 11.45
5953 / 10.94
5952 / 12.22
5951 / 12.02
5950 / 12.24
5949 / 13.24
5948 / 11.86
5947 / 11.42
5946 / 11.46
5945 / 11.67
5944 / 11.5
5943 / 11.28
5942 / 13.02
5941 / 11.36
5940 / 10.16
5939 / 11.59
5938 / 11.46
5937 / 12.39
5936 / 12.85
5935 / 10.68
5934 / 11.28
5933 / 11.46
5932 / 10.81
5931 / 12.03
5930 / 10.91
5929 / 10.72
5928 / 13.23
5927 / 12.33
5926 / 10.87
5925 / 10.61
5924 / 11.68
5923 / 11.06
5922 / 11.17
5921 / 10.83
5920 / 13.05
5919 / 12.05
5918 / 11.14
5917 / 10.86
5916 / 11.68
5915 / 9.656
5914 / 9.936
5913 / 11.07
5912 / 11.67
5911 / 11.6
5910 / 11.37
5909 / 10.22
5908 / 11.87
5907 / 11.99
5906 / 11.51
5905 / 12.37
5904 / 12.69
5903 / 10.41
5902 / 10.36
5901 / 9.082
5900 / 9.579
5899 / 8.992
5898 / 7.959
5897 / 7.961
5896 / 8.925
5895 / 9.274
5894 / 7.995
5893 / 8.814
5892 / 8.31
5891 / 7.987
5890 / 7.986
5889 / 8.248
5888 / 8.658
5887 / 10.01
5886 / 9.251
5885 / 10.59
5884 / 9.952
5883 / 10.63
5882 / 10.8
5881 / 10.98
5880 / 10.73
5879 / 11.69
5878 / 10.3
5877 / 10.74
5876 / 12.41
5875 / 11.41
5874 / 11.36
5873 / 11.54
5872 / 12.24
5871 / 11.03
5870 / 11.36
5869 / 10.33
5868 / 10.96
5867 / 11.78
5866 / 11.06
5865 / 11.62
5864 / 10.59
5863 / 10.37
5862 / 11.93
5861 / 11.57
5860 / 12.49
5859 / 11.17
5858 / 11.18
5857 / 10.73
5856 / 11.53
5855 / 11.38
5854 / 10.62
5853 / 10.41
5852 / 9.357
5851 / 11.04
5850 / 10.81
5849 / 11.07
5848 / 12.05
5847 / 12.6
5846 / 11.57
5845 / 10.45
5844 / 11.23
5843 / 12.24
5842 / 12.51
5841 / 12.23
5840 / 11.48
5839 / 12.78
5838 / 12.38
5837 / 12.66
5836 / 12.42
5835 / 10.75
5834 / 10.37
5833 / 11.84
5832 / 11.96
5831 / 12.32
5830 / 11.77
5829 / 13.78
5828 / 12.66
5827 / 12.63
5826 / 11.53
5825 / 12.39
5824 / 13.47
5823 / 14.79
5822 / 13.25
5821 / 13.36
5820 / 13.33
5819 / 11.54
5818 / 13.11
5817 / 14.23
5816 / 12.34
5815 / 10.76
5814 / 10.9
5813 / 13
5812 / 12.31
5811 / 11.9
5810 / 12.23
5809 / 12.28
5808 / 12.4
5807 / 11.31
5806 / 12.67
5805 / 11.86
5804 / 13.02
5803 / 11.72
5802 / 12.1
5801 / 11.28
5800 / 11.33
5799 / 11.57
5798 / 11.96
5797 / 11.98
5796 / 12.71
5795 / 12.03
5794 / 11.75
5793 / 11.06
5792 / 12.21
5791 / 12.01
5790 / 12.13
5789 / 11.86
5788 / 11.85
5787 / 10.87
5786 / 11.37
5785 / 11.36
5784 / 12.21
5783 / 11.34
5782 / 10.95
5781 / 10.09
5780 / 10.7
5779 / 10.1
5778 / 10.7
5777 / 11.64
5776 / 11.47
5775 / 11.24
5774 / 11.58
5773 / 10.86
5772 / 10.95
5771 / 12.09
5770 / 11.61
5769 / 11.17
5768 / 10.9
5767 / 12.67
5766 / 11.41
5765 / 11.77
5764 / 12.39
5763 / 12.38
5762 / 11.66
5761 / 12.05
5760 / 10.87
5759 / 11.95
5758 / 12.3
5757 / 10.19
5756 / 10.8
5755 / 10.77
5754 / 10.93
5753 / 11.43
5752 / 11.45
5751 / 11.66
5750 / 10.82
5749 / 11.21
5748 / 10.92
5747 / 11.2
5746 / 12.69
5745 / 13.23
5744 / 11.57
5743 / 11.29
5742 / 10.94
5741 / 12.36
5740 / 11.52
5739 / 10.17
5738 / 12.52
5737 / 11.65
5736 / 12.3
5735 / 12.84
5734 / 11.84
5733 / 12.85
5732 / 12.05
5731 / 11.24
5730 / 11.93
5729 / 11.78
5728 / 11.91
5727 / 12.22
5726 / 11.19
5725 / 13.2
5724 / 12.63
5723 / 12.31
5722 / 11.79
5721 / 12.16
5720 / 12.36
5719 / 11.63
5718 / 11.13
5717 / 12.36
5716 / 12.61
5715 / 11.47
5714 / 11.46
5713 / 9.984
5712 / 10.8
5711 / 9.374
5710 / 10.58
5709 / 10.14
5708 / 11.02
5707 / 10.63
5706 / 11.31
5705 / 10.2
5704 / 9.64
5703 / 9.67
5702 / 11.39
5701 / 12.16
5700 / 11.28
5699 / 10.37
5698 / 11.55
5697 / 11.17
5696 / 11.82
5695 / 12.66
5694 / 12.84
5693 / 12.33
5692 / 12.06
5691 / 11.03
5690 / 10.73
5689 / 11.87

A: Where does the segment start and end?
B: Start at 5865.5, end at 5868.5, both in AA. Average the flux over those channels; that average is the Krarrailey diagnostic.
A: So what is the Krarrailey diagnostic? 11.3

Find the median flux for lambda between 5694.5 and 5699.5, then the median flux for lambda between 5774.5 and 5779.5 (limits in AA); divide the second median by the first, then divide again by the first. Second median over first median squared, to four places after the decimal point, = 0.0843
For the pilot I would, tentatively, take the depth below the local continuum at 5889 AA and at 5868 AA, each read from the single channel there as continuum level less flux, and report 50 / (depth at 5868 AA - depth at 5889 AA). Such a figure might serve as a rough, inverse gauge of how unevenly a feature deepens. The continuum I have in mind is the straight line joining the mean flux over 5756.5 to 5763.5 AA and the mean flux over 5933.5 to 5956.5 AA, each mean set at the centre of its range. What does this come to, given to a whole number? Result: -18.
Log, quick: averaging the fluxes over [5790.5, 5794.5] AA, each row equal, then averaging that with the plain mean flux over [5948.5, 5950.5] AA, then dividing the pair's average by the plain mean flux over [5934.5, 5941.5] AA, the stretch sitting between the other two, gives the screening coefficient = 1.07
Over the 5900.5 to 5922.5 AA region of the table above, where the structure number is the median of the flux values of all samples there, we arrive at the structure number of 11.3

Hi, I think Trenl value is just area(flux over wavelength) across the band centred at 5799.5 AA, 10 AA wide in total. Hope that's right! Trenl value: 120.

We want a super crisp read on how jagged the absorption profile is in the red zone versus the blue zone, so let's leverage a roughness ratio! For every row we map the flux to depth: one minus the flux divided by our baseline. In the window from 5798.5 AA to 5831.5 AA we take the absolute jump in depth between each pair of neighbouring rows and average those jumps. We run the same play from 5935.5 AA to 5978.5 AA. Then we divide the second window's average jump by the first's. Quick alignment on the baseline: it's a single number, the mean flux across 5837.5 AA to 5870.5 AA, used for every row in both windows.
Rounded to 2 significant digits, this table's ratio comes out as 0.85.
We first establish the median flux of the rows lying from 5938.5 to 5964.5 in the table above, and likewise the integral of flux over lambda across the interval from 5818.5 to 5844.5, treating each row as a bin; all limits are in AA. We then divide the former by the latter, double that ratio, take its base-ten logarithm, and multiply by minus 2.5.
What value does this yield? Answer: 2.86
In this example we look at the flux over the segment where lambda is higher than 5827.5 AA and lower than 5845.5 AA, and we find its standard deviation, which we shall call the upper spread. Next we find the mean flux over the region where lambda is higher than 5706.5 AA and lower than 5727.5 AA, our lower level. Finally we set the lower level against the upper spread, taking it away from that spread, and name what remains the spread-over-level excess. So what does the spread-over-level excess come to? -10.6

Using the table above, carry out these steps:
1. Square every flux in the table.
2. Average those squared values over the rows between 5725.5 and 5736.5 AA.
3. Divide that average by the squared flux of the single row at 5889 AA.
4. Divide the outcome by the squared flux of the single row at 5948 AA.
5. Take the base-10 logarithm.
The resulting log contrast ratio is -1.82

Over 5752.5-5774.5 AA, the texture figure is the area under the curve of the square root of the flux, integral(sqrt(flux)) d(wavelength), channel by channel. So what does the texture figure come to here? 74.5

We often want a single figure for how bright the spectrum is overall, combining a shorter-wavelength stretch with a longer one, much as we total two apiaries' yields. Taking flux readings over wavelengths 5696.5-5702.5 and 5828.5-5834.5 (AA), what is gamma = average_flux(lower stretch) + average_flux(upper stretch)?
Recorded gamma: 23.3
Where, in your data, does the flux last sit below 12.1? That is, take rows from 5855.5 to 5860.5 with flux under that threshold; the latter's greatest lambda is 5859 AA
